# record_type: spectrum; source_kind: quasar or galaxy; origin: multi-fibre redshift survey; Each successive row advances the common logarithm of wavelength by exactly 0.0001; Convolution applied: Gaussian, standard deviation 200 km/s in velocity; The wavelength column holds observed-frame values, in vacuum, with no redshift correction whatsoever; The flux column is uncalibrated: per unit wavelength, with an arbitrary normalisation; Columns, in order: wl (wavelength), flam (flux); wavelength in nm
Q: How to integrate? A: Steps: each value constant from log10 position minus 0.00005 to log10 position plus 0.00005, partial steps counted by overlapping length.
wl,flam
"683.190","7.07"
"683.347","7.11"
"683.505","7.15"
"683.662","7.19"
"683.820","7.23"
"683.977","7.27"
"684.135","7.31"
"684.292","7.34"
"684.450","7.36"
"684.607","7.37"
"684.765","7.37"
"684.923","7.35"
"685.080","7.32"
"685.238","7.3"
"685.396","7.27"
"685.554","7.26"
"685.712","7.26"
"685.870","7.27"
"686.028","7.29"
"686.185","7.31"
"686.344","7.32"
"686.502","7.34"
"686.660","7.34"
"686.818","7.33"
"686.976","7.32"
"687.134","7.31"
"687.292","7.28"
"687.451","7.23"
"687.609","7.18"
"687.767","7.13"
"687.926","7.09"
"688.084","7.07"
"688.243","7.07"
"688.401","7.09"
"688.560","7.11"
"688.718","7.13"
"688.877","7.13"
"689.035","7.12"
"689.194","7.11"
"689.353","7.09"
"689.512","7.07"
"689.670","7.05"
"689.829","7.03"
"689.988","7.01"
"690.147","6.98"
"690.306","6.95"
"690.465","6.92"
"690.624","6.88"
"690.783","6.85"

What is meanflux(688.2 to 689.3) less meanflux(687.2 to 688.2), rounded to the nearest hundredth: -0.05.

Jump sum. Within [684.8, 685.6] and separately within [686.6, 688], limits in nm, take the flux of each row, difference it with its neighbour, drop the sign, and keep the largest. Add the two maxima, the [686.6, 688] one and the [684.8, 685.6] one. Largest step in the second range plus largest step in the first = 0.080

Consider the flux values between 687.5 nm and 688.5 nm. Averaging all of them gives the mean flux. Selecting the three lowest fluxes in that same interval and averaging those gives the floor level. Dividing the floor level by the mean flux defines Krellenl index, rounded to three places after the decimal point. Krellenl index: 0.996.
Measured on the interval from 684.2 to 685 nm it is 0.999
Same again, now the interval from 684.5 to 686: 0.994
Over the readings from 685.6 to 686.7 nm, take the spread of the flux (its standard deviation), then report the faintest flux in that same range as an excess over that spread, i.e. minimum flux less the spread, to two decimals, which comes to 7.23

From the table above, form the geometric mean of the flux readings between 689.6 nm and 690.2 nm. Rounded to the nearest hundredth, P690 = 7.02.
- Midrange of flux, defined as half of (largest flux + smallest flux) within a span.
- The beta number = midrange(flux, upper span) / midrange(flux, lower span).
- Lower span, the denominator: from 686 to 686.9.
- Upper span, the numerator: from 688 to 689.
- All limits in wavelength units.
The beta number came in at 0.971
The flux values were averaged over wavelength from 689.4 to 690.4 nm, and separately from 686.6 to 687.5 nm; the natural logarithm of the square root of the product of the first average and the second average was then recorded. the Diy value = 1.97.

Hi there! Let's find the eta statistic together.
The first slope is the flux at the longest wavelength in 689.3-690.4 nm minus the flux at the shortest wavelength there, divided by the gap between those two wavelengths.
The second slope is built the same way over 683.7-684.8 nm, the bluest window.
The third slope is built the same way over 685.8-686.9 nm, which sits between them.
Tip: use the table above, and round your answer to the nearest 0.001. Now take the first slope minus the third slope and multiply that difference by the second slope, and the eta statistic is -0.031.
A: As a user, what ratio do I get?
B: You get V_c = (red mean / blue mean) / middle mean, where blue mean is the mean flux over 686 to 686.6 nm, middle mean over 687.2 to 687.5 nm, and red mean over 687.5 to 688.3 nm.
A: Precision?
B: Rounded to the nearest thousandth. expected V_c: 0.134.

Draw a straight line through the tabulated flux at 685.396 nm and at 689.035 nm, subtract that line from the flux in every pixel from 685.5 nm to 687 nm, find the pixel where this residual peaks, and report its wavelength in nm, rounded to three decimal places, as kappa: 686.660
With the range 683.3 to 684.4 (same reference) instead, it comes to 684.292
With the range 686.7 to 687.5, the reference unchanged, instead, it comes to 686.818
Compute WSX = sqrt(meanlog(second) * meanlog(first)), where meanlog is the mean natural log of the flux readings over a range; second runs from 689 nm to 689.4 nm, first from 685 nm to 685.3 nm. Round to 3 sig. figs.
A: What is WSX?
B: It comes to 1.98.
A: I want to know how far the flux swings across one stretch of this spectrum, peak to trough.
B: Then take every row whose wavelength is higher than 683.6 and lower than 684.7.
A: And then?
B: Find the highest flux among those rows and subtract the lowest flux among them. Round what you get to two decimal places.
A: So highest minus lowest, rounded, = 0.18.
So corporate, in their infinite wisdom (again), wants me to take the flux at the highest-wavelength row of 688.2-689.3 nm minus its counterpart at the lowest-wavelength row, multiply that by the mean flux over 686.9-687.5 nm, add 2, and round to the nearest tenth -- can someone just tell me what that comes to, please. 2.3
